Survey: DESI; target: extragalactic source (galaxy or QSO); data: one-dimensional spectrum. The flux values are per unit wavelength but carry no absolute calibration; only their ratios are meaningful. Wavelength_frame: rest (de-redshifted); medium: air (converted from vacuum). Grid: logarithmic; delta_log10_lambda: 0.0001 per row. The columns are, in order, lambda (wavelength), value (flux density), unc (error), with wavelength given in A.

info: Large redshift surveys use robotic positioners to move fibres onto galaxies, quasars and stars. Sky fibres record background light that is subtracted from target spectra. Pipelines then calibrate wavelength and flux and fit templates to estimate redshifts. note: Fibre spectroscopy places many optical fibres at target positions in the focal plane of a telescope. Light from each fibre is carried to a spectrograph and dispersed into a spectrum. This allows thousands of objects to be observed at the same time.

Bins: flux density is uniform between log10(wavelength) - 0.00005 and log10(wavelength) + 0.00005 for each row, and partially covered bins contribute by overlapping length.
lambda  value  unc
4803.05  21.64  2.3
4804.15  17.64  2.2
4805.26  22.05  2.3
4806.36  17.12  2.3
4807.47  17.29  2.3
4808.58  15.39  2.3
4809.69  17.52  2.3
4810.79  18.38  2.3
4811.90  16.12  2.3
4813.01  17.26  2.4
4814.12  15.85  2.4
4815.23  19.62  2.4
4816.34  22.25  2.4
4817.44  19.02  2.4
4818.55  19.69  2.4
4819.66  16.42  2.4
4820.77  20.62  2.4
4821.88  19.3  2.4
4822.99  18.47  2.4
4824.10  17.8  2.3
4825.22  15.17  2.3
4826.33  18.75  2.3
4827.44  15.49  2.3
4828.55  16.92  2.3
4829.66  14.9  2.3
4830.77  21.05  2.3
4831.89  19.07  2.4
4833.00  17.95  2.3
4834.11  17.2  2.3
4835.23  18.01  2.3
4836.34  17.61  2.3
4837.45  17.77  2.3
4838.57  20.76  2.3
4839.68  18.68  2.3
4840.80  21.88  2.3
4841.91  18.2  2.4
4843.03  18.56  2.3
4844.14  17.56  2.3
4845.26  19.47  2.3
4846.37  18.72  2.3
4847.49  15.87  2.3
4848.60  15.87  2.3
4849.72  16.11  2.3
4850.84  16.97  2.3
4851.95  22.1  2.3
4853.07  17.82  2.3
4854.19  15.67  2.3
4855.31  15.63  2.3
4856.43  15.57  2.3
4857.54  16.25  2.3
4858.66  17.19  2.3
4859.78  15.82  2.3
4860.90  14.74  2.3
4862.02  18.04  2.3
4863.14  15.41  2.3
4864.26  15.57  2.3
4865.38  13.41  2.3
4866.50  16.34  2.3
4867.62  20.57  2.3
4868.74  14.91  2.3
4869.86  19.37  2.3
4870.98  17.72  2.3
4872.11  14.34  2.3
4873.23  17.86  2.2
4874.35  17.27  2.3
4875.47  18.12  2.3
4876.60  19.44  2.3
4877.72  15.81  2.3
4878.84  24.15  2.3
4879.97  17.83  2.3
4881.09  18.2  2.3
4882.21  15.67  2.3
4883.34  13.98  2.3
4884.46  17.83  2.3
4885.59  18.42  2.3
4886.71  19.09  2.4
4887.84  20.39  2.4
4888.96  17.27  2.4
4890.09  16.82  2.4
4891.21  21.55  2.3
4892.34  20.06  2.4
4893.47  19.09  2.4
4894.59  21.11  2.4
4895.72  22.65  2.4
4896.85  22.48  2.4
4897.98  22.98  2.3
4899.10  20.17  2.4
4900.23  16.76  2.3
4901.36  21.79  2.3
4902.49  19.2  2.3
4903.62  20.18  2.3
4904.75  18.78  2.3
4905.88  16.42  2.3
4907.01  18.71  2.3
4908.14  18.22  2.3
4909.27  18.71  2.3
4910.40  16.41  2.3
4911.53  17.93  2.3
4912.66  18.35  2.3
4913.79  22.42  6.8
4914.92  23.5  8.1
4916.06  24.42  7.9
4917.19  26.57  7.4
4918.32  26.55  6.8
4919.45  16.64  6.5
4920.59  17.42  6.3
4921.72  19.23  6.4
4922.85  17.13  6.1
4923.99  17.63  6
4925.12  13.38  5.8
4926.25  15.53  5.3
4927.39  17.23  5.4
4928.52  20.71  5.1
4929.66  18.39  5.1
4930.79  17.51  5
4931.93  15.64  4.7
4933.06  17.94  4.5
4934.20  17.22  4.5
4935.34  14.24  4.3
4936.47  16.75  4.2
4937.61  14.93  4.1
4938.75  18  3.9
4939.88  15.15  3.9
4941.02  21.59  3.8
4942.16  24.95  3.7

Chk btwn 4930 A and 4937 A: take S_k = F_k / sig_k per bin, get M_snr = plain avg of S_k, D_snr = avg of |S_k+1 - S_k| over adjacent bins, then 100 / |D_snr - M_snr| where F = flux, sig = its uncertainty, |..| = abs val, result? 31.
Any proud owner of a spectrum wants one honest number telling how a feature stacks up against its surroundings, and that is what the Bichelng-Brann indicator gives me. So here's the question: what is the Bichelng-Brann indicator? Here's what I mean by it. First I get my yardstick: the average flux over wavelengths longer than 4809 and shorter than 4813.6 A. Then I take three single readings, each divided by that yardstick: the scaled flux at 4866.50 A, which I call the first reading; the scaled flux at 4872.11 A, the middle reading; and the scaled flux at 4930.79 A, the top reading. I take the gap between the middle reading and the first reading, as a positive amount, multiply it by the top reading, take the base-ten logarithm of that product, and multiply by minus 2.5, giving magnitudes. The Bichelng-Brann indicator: 2.3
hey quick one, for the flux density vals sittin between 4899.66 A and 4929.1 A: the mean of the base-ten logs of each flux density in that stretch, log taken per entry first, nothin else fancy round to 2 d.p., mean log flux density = 1.28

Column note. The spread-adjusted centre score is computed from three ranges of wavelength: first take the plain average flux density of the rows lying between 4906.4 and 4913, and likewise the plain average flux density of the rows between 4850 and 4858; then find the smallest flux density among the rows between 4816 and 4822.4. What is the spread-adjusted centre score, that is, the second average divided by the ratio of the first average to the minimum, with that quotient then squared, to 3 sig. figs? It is 243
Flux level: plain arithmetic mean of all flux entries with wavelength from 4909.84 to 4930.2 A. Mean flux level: 19.4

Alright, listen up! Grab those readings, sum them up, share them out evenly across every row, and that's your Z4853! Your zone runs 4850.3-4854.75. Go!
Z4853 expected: 18.1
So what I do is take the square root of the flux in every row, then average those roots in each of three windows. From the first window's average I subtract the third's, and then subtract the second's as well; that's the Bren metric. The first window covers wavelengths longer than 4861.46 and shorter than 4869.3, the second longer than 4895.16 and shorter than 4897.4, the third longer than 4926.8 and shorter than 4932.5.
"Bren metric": -4.94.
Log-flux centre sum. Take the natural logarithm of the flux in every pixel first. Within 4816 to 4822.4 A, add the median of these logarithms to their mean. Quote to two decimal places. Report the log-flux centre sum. 5.94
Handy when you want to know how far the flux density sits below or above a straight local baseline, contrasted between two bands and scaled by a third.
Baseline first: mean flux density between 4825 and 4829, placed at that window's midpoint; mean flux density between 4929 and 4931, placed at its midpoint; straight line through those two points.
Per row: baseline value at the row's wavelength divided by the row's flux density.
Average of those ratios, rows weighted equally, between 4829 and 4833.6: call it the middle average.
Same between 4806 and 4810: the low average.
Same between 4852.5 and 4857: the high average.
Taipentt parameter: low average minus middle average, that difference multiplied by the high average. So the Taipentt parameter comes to 0.05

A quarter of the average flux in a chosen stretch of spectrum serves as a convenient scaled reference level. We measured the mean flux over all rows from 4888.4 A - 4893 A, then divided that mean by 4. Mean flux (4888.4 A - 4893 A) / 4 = 4.7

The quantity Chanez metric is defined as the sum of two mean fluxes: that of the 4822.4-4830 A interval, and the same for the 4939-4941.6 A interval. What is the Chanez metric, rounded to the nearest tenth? 35.2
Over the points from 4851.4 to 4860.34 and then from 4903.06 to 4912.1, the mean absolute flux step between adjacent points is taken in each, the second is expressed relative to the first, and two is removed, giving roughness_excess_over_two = -0.86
